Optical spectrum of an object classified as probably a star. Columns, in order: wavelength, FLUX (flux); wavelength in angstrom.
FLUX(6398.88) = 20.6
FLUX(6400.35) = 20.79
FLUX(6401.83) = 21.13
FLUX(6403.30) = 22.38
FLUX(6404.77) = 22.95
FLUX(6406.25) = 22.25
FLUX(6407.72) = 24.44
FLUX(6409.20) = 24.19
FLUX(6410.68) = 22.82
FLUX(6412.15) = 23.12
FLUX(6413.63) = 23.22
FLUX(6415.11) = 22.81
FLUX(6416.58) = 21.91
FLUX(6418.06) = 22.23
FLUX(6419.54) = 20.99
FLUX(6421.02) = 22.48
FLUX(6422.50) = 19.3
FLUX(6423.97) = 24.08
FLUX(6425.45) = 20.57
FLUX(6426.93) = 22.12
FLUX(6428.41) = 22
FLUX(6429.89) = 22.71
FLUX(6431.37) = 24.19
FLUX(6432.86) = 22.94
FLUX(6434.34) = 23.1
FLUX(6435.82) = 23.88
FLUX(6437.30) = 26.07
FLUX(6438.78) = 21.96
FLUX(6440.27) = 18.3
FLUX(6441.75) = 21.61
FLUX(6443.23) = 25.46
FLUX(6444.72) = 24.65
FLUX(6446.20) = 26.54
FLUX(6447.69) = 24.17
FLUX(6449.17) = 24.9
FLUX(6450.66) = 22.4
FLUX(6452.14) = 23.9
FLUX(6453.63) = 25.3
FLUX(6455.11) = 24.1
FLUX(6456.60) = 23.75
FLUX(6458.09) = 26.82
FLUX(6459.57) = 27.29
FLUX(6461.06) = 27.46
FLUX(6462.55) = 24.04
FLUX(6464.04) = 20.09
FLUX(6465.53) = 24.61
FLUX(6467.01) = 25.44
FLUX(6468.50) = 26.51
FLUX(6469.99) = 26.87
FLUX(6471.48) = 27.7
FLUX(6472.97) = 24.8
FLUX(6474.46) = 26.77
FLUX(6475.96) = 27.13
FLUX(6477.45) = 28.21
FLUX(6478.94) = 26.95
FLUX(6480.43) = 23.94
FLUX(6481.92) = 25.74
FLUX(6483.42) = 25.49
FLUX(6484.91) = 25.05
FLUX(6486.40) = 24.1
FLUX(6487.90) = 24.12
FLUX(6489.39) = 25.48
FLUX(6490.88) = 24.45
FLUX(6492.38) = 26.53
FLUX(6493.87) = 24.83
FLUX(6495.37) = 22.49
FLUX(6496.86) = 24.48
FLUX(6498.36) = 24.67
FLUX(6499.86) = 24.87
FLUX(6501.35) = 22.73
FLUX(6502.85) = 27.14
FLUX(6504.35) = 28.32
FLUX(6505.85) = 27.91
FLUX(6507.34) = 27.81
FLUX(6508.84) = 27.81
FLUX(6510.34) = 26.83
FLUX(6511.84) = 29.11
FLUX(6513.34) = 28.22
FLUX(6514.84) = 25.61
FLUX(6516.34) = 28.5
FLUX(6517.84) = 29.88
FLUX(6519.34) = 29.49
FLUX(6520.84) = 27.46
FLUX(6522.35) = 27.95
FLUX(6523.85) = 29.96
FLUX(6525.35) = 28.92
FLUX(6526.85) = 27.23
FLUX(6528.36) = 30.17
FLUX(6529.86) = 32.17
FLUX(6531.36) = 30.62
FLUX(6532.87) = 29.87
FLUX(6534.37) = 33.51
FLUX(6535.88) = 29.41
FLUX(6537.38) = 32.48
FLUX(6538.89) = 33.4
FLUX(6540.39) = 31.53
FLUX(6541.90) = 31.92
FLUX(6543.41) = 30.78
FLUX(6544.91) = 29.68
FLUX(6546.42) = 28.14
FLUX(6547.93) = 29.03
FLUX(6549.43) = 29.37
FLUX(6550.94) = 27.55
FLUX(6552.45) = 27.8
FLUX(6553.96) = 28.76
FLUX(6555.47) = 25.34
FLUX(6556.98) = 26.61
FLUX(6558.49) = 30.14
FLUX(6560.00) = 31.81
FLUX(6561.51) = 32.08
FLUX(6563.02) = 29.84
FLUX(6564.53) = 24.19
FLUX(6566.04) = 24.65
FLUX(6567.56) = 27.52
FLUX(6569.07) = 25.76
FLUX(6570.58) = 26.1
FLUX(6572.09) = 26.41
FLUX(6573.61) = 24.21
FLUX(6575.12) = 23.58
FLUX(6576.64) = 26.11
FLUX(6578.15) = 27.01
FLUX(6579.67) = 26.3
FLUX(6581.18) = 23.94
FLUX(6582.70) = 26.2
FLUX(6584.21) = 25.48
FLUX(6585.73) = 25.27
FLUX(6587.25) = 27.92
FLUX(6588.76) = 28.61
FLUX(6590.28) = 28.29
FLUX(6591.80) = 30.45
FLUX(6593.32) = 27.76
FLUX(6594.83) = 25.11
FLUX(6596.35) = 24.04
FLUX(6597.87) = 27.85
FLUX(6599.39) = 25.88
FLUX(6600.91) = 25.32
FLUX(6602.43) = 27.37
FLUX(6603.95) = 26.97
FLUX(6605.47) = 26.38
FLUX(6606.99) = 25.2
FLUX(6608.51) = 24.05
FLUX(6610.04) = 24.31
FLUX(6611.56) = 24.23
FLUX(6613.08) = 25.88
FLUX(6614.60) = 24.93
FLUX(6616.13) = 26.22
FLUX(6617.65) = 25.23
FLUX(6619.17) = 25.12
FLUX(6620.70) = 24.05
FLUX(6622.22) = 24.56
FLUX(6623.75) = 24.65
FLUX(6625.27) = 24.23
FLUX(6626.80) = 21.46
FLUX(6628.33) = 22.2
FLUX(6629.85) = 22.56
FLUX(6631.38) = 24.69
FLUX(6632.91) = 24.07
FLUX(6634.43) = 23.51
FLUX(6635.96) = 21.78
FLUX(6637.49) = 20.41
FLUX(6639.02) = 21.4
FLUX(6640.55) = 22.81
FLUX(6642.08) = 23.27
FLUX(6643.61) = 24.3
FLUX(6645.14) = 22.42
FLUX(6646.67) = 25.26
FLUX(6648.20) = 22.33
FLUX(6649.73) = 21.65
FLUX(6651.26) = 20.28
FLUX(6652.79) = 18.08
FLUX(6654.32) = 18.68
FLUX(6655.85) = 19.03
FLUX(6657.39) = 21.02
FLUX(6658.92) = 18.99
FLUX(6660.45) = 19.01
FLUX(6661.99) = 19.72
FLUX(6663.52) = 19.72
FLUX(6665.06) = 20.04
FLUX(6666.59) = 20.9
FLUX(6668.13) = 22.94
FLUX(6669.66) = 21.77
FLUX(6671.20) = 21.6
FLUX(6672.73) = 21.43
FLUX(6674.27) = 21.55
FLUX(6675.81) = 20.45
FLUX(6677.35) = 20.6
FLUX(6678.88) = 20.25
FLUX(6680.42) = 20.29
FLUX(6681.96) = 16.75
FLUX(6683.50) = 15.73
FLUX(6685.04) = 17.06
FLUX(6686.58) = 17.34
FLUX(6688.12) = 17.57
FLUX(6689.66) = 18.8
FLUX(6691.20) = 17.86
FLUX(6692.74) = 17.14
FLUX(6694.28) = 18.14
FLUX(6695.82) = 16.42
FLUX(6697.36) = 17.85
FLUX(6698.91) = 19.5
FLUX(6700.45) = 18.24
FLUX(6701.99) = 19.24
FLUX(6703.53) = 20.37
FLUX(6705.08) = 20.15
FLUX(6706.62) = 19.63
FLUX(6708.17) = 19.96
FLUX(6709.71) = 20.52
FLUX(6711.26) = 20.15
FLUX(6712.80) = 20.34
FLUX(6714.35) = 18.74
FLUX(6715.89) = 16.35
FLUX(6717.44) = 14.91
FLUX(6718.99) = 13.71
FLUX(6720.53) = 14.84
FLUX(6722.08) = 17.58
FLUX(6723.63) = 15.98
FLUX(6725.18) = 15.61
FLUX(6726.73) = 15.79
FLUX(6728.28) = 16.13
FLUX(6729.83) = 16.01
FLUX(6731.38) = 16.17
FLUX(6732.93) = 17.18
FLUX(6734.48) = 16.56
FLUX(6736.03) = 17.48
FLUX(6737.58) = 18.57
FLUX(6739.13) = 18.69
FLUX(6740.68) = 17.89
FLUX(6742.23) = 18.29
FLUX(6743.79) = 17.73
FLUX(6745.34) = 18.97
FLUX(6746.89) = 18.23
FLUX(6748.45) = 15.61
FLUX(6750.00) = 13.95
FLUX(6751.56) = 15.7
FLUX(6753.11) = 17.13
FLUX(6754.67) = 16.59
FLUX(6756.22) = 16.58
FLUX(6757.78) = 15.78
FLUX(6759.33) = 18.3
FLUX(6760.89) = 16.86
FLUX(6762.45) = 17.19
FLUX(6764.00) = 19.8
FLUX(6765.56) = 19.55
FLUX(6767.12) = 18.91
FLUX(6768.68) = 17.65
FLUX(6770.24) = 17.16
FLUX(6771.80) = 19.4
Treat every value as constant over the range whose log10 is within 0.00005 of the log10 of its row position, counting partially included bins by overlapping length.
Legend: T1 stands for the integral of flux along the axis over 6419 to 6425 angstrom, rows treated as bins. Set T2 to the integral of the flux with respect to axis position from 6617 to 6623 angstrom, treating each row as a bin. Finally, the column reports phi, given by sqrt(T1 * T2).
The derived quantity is 139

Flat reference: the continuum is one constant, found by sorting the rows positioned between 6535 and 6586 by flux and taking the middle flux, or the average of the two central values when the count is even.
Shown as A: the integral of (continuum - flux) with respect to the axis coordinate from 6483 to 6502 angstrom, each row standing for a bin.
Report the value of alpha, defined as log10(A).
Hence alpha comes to 1.8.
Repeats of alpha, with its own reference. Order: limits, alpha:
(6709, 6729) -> 2.3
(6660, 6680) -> 2.1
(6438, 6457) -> 1.9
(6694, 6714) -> 2.2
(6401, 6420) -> 2.0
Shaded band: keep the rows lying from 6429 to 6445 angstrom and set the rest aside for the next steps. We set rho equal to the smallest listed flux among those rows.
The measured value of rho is 18.3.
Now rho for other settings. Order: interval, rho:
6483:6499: 22.49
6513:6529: 25.61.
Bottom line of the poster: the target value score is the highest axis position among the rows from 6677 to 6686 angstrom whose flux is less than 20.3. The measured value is 6685.04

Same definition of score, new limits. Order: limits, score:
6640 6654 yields 6652.79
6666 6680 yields 6678.88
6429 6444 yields 6440.27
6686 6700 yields 6698.91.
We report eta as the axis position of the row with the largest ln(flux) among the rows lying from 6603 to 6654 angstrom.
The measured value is 6603.95 angstrom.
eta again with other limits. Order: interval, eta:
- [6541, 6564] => 6561.51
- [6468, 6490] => 6477.45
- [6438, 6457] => 6446.20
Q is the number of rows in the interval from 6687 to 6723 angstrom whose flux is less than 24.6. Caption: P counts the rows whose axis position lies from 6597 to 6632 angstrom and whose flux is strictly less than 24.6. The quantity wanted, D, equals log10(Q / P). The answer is 0.41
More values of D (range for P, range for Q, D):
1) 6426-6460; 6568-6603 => -0.57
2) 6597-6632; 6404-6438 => 0.39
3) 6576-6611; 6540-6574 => -0.30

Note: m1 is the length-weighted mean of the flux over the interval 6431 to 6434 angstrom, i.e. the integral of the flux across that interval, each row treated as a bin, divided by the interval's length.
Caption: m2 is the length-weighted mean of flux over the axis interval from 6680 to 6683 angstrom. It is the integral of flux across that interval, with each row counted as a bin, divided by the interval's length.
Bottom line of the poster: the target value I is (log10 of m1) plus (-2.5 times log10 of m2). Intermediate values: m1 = 23.4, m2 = 18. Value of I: -1.77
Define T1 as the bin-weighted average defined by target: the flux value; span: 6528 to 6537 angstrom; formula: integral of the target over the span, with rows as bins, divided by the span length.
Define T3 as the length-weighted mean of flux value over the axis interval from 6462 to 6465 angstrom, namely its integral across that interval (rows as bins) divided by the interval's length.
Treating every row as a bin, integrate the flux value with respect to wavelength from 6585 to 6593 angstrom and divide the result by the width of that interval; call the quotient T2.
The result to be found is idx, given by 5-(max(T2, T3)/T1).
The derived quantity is 4.1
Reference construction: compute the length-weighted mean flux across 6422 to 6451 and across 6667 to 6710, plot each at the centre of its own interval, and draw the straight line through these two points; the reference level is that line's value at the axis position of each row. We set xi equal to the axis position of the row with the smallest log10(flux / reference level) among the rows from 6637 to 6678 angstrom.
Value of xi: 6652.79 angstrom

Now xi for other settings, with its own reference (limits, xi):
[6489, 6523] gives 6495.37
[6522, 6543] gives 6526.85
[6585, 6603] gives 6596.35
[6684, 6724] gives 6718.99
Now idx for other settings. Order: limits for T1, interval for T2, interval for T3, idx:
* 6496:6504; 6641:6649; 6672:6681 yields 4.1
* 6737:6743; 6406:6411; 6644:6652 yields 3.7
